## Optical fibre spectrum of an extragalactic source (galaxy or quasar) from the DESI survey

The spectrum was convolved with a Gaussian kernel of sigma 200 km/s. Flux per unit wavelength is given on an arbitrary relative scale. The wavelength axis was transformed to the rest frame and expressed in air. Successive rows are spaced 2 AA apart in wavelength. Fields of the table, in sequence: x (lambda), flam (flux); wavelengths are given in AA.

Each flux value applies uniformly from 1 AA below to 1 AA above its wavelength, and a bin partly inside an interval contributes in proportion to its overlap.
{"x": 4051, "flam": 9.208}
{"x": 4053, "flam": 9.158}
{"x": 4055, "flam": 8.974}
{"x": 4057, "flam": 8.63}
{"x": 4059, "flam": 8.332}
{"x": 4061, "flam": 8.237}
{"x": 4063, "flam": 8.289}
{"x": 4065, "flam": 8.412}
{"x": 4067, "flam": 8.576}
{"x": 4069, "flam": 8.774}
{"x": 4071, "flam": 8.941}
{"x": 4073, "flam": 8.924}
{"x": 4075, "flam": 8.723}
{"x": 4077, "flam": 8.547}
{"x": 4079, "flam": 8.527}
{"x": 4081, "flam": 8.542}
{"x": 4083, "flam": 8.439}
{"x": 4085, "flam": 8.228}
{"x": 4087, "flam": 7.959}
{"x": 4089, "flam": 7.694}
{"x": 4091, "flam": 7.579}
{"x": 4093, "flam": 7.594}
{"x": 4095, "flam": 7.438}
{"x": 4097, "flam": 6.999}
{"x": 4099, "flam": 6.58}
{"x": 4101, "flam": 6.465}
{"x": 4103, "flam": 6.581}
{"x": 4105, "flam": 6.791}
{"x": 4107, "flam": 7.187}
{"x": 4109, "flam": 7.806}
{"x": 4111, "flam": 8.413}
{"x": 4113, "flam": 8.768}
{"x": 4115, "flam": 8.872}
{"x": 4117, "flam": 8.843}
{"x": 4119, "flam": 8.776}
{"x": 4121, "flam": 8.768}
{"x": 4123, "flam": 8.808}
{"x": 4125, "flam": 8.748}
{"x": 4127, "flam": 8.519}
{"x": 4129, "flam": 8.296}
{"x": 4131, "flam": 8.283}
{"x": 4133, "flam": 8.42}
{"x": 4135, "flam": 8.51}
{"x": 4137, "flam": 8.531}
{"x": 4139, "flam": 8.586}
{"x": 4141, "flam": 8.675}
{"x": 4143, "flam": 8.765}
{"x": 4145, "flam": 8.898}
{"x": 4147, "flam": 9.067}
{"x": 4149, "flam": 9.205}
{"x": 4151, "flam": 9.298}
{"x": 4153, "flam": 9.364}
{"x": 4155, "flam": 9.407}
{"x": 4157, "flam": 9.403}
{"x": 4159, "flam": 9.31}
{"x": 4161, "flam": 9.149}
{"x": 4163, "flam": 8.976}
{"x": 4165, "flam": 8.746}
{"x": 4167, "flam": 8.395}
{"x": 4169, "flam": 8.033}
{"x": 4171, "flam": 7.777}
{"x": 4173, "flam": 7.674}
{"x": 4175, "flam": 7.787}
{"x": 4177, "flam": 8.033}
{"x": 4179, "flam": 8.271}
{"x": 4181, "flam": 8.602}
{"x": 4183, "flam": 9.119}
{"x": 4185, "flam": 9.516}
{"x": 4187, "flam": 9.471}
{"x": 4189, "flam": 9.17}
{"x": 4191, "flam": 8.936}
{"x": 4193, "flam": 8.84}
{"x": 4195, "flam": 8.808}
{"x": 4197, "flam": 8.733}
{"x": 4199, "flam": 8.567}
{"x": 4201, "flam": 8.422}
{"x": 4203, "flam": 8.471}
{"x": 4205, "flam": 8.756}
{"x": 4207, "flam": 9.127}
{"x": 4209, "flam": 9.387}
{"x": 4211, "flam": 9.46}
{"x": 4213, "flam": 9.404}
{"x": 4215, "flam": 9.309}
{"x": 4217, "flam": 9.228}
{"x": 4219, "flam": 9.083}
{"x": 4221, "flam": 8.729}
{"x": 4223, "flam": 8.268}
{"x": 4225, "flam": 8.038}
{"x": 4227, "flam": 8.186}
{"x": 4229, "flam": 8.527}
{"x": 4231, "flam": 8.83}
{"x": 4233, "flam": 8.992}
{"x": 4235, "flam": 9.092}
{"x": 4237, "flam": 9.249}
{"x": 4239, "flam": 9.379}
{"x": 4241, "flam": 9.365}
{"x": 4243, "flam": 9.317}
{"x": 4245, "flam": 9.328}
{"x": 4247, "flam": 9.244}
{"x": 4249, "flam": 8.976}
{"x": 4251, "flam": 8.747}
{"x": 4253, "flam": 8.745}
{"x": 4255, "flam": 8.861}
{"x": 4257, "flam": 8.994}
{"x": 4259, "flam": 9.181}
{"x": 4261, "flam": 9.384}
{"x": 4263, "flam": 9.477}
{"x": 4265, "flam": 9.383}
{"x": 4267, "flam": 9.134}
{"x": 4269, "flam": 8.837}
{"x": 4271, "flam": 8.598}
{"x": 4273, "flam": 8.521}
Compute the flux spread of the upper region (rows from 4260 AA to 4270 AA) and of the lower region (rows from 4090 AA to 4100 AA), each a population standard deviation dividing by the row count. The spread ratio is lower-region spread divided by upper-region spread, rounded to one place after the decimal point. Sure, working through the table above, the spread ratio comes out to 1.7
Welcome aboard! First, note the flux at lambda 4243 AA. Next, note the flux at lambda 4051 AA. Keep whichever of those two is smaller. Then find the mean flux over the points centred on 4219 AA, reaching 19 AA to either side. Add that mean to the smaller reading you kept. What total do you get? 18.08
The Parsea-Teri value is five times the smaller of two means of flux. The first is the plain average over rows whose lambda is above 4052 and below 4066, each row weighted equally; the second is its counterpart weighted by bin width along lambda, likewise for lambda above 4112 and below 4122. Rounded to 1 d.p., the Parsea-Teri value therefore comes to 42.9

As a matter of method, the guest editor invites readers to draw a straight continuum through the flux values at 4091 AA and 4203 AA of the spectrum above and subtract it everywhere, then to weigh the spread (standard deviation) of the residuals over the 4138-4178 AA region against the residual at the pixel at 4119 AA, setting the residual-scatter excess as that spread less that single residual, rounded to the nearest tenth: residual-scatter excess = -0.3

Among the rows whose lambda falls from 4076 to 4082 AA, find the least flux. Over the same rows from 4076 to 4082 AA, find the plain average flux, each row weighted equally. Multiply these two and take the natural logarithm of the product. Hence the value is 4.29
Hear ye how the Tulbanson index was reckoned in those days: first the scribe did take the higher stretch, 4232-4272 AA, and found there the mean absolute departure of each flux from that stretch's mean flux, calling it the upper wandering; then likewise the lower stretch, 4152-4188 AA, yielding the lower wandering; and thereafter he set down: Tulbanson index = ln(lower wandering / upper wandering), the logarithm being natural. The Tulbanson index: 1.0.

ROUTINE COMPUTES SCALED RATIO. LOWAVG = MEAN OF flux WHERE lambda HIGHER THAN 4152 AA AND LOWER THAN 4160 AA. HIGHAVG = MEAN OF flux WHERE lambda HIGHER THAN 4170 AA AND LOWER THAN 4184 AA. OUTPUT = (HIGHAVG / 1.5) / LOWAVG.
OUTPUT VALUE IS 0.58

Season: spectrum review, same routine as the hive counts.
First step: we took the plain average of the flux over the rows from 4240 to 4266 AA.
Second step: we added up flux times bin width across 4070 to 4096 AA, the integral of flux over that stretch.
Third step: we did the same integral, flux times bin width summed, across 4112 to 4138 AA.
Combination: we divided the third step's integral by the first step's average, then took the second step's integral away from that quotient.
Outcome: -190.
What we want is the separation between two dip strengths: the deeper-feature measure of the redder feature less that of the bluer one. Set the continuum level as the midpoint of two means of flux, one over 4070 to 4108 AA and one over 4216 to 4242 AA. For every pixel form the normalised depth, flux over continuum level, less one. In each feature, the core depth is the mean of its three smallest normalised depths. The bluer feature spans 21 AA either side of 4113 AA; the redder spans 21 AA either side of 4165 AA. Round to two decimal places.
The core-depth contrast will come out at 0.14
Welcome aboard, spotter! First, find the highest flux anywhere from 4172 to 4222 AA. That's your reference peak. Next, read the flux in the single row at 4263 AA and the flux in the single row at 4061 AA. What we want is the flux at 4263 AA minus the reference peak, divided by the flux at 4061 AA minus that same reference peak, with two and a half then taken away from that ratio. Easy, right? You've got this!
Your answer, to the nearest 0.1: -2.5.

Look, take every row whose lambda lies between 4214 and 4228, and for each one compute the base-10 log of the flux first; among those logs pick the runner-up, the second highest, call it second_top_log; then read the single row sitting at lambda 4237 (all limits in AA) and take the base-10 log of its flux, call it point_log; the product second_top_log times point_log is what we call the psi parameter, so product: 0.932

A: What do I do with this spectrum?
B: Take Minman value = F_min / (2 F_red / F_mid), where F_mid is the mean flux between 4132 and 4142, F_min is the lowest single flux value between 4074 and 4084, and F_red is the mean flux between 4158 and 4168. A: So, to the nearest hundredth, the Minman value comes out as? 4.04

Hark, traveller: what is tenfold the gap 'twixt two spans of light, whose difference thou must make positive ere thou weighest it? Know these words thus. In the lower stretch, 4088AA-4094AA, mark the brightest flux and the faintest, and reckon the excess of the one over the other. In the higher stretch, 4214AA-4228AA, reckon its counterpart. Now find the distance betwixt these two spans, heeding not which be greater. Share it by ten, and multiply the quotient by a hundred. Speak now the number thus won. 11.6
